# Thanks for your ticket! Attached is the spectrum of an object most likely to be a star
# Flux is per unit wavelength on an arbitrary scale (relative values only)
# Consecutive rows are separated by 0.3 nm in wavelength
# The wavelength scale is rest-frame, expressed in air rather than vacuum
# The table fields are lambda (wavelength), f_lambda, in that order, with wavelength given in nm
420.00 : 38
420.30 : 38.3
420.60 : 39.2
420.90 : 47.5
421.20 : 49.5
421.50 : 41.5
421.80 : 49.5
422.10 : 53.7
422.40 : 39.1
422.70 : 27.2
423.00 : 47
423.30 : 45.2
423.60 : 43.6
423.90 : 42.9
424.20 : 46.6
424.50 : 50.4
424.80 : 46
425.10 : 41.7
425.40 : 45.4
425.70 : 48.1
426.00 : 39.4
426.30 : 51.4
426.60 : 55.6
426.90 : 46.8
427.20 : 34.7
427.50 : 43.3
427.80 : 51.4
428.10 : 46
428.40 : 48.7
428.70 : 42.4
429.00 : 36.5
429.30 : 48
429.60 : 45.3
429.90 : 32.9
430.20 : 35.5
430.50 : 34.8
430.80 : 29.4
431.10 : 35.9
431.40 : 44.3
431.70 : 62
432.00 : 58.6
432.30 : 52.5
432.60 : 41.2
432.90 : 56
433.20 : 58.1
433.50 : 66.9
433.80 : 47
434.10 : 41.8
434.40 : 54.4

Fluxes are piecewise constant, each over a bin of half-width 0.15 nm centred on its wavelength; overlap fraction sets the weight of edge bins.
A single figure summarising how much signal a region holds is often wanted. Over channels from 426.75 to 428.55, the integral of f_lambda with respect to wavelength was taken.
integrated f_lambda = 81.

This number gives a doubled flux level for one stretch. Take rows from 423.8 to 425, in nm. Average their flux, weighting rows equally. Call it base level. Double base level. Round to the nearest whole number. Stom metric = 93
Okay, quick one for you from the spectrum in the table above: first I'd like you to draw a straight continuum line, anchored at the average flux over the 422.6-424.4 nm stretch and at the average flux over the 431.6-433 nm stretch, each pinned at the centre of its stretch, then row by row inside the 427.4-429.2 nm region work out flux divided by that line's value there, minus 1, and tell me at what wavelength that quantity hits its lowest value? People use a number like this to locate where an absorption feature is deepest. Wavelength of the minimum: 429.00 nm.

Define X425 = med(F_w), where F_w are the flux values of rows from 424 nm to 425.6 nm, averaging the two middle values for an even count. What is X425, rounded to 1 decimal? 46.0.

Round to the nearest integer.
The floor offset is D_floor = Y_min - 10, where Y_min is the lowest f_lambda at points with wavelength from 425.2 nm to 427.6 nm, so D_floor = 25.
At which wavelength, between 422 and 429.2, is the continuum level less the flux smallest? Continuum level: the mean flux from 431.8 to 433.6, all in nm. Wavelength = 426.60 nm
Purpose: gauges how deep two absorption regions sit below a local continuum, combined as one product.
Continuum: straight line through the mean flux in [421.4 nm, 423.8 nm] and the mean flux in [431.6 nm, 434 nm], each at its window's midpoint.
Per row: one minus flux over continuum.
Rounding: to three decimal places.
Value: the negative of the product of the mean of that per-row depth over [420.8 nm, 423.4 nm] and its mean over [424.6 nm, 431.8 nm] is 0.005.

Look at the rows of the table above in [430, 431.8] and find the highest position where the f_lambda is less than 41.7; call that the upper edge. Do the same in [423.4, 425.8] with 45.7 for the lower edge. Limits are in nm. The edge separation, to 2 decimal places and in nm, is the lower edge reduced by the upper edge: -5.70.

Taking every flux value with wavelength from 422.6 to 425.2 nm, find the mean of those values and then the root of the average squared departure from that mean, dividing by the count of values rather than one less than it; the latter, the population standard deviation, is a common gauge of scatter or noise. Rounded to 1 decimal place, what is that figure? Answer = 6.2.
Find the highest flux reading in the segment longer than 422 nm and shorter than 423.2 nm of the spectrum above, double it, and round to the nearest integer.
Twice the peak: 107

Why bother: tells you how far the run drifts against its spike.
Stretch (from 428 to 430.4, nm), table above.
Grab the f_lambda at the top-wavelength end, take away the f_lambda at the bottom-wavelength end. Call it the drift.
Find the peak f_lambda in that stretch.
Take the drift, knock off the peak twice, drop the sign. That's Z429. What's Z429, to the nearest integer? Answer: 108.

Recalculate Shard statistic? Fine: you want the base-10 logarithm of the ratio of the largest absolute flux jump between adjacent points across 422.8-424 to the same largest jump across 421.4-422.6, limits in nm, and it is -0.91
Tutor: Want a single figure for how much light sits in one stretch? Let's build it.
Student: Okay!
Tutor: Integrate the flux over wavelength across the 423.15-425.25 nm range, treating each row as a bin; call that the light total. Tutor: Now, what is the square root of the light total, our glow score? 9.7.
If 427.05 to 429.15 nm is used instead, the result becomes 9.5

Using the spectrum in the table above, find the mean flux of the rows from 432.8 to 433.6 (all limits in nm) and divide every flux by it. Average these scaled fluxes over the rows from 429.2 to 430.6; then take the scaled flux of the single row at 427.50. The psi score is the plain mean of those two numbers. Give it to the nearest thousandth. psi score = 0.685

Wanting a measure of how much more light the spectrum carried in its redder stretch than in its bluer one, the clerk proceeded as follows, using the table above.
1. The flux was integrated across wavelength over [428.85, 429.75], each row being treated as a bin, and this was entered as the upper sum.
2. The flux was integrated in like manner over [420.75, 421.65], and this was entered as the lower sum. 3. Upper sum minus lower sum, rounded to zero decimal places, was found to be -3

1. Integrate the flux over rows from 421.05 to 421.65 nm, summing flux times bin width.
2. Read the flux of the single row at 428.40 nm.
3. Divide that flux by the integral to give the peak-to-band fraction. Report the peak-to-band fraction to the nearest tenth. 1.8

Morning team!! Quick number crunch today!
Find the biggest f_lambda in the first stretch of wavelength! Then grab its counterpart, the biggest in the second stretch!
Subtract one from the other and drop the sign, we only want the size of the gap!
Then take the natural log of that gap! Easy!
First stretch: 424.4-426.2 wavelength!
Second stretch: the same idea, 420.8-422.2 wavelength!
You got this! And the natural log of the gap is 1.2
